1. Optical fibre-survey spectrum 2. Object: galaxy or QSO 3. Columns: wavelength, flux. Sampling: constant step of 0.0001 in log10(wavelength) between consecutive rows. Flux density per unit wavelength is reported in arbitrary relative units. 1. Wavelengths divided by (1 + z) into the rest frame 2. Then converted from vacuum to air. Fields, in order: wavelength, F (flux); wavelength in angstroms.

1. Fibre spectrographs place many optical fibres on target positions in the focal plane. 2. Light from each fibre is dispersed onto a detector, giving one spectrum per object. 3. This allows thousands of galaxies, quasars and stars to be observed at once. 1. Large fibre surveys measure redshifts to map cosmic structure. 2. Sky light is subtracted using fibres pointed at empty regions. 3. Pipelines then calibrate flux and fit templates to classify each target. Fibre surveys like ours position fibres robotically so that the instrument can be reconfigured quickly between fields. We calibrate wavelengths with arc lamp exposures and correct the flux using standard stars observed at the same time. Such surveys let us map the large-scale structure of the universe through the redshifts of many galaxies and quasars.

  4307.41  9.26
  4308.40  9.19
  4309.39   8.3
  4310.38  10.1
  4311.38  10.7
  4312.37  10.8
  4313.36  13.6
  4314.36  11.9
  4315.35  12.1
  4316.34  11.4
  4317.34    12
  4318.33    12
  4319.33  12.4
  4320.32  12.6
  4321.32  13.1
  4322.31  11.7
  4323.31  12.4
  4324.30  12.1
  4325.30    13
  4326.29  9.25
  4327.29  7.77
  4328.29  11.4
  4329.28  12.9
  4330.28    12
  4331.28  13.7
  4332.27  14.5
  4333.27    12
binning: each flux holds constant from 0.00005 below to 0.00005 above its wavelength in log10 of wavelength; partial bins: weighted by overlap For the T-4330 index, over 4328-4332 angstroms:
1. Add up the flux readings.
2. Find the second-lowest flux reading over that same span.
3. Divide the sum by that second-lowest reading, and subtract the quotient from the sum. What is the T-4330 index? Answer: 46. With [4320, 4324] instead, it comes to 46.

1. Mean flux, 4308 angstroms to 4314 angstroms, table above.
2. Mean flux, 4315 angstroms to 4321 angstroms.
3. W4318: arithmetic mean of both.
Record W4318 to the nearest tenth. 11.3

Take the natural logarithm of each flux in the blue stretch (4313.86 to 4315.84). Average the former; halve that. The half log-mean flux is 1.24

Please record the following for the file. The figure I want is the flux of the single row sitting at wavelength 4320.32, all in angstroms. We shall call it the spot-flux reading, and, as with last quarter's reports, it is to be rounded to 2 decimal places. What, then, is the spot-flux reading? 12.60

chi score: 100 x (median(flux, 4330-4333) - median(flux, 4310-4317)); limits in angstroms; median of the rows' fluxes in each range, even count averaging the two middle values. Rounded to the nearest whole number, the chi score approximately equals 230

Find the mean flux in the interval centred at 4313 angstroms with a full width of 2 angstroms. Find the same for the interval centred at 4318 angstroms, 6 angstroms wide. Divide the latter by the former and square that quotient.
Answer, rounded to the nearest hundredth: 0.98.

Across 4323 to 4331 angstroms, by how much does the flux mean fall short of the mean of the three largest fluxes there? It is 1.4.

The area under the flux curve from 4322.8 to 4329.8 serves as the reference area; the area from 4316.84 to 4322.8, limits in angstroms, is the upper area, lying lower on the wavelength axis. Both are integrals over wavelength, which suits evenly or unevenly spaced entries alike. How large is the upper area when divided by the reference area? 0.93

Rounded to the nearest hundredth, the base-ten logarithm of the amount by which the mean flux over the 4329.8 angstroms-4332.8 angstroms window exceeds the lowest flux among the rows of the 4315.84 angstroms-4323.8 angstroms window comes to 0.30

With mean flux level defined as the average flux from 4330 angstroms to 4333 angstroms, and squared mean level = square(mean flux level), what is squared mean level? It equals 180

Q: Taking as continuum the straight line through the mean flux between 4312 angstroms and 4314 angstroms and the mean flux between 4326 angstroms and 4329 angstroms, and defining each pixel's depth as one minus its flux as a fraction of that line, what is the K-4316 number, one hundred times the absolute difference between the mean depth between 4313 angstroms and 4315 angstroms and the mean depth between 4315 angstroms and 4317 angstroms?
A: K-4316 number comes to 5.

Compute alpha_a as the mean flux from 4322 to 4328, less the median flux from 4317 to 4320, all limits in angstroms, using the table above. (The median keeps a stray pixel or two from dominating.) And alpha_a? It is -1.0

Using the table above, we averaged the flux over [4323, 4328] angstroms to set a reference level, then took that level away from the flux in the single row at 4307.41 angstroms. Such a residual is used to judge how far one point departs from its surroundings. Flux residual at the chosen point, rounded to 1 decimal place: -1.6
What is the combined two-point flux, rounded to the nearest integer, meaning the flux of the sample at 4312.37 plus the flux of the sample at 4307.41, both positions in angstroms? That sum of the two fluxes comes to 20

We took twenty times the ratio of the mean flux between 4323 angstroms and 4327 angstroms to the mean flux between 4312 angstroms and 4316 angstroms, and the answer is 19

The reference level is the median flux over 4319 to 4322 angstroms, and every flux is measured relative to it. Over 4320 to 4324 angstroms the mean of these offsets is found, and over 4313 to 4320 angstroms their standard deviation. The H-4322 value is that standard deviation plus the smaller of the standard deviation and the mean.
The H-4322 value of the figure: 0.5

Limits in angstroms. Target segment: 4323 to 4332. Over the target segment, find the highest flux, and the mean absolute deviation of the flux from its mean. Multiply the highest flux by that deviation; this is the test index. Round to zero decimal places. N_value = 20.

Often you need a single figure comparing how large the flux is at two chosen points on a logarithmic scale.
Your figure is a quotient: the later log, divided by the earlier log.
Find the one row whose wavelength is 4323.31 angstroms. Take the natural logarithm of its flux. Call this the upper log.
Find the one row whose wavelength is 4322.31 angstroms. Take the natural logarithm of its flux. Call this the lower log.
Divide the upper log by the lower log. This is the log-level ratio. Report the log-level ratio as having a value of 1.02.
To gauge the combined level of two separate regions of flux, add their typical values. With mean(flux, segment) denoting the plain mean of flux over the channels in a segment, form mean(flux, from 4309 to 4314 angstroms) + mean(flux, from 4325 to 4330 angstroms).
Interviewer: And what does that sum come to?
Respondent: 21.6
